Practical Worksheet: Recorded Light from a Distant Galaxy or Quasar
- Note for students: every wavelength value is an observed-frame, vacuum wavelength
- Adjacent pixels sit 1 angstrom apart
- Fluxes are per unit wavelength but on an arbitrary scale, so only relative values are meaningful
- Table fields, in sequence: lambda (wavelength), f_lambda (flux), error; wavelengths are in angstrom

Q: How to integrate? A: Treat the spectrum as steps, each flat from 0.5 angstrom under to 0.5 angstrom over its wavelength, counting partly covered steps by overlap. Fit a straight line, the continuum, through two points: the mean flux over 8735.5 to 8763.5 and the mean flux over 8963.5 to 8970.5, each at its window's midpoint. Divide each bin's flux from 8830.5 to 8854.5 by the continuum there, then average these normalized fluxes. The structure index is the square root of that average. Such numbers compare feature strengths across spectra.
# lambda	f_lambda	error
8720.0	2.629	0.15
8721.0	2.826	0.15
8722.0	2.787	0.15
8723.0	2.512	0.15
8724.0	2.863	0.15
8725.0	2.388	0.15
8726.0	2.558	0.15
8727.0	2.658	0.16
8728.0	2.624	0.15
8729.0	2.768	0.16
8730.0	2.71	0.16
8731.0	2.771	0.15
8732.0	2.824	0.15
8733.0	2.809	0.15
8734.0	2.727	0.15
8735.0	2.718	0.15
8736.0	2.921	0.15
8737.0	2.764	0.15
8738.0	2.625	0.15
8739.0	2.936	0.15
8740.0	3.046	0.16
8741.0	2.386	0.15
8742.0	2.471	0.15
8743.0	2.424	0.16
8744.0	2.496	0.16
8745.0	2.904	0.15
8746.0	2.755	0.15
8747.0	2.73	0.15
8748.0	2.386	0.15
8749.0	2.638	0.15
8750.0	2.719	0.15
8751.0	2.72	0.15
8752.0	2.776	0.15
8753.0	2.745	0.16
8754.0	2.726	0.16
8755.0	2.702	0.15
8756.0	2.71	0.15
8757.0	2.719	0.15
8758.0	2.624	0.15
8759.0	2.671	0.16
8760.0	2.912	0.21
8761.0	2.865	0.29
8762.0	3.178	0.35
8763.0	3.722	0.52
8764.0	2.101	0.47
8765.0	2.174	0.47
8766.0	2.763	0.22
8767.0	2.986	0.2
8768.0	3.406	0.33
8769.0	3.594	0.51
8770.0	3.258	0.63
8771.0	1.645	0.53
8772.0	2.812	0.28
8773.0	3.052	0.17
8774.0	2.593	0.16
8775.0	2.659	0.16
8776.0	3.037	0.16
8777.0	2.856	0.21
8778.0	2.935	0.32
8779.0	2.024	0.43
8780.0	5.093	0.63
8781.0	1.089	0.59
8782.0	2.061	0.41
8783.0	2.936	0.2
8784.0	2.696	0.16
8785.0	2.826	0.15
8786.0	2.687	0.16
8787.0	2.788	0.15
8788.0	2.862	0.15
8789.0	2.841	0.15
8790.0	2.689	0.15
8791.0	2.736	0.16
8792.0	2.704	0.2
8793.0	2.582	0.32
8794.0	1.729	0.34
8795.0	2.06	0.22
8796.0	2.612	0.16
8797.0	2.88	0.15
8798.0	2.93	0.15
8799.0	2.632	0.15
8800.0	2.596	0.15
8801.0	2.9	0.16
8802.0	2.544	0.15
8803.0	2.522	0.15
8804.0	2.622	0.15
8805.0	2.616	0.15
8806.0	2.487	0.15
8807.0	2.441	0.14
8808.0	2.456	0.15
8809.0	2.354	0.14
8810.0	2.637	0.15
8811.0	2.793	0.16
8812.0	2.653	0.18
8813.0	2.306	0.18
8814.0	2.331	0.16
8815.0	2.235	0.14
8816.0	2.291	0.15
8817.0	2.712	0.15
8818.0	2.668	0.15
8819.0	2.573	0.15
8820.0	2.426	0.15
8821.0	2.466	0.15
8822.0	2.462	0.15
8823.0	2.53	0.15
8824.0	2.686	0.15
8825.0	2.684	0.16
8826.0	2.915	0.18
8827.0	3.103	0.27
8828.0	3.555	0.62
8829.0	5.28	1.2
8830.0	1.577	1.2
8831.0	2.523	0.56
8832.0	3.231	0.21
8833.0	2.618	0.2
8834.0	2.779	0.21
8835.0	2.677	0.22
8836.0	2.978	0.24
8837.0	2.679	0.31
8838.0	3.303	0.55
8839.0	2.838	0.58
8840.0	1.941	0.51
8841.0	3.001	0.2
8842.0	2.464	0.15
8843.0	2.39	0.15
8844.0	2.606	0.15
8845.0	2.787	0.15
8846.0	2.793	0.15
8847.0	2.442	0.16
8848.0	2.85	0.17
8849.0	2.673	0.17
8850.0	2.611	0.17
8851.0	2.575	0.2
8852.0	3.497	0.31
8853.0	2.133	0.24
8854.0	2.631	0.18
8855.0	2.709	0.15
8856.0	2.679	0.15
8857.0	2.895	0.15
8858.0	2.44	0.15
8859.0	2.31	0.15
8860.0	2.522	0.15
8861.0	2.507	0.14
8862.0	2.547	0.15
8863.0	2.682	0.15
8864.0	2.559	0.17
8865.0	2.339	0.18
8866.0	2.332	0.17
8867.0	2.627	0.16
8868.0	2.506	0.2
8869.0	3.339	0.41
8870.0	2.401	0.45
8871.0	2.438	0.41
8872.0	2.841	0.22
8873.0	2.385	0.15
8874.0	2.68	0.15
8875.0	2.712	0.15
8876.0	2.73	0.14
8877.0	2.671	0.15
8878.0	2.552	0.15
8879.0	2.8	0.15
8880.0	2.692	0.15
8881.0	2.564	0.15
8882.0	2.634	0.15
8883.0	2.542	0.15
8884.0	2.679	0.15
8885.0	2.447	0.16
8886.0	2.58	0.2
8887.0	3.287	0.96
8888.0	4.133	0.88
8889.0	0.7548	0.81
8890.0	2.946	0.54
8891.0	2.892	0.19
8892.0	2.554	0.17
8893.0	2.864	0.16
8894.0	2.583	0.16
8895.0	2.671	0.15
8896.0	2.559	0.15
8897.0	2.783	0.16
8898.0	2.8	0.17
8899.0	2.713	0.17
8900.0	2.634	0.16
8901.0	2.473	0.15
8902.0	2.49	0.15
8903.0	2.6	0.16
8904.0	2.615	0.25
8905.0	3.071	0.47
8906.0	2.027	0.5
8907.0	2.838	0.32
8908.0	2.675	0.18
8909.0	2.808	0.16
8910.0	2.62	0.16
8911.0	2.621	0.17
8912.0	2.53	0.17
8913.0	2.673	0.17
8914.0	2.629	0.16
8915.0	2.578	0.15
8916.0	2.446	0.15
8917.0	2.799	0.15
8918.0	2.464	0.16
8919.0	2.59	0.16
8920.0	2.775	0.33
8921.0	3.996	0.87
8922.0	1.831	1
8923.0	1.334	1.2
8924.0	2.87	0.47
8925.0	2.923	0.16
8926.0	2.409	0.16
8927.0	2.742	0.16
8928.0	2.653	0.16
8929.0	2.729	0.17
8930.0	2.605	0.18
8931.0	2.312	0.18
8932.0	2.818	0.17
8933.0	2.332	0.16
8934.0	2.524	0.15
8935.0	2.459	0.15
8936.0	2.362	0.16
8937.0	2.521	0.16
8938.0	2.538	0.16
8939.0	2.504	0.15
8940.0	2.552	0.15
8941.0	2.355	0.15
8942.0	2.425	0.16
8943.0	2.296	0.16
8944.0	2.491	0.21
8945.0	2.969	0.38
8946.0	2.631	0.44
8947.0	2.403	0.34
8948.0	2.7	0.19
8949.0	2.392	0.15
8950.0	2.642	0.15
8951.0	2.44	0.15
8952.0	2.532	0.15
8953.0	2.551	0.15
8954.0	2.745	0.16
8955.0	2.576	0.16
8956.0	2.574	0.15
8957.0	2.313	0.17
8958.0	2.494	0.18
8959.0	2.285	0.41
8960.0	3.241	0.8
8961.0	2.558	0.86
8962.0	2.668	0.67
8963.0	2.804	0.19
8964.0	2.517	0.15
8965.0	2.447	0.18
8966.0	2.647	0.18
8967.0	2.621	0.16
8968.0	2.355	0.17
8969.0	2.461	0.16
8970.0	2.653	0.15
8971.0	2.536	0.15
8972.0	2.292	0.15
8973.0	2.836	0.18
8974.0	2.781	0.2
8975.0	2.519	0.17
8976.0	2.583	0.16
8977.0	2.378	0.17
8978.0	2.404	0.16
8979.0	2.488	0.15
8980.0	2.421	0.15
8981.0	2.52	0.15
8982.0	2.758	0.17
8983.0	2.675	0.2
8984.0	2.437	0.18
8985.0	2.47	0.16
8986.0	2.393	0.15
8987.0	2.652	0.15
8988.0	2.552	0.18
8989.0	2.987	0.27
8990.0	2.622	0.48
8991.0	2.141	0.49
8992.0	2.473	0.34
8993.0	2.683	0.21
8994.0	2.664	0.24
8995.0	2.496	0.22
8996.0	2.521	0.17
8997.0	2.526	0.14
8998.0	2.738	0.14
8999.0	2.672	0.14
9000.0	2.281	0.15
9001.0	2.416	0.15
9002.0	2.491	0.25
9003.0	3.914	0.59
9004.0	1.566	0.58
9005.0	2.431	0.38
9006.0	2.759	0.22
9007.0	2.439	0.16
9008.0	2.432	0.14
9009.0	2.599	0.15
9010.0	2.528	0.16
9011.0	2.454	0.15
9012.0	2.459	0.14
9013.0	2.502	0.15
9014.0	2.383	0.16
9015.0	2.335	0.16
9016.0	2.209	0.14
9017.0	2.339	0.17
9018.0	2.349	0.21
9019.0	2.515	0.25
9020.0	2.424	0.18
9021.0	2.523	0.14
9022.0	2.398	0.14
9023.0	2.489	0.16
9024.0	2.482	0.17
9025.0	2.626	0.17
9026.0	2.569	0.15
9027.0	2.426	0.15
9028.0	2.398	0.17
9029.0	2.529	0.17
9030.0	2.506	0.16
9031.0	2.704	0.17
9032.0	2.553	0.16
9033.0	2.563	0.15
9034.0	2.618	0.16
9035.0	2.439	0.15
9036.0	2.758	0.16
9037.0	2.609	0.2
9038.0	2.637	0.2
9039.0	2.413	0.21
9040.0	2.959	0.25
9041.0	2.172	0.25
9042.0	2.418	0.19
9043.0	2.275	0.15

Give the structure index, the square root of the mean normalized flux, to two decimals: 1.01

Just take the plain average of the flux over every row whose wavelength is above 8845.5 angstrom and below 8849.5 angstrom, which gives 2.69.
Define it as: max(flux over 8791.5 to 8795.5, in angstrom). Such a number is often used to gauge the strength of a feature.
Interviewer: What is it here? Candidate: 2.704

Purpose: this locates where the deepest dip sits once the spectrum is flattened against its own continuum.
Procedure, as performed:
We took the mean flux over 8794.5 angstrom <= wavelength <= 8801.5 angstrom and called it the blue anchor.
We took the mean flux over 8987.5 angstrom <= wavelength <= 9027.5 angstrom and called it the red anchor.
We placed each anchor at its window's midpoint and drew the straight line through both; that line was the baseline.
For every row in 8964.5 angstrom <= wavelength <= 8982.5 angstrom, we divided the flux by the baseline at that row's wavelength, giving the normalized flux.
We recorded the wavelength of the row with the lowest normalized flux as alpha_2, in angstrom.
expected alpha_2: 8972.0 angstrom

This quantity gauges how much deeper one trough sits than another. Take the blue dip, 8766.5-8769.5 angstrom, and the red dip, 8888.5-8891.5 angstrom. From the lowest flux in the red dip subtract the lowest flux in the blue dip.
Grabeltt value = -2.2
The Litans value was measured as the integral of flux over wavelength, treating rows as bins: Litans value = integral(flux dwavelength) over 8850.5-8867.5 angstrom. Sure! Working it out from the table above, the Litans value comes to 44.0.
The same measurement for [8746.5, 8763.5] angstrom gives 47.5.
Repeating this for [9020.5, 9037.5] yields 43.2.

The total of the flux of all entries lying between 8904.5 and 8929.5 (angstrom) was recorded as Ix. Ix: 65.6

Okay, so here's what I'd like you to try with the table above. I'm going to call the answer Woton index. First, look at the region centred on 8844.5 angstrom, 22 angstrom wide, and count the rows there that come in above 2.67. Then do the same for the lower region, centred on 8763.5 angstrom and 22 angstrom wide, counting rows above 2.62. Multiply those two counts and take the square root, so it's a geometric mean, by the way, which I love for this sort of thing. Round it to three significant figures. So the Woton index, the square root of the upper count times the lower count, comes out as 15.3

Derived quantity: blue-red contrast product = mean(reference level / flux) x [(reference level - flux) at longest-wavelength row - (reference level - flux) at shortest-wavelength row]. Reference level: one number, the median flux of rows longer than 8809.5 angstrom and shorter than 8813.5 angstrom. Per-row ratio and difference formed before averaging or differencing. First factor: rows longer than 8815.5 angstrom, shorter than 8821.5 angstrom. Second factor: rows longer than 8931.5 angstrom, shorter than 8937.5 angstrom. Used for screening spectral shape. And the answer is 0.31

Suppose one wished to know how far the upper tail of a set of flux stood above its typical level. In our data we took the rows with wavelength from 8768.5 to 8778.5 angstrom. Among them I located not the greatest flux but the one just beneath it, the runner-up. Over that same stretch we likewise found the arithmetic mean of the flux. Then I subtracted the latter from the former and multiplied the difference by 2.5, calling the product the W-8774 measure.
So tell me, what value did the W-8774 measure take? 1.0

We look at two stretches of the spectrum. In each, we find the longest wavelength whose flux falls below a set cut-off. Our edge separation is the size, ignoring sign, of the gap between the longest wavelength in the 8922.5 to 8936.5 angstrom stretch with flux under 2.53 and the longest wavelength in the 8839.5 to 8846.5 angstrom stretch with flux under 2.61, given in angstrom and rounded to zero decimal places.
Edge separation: 92 angstrom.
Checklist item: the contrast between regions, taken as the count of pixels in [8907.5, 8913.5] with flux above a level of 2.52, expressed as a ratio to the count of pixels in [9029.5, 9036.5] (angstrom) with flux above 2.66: 3.0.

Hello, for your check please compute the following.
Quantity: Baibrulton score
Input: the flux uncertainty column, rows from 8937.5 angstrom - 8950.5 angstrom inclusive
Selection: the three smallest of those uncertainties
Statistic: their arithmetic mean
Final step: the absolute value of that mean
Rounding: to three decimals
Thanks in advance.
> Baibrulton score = 0.150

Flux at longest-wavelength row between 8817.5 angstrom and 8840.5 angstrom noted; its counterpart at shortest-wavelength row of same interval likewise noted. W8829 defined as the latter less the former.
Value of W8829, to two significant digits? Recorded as 0.73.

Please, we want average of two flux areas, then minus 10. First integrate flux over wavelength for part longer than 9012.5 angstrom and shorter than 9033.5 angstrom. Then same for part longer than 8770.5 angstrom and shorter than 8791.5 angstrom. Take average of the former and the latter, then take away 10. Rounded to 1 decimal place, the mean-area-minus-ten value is 44.4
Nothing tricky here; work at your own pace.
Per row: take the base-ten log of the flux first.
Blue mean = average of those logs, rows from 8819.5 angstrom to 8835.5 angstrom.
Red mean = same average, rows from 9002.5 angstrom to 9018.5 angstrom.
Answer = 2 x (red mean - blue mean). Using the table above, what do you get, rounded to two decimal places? -0.11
